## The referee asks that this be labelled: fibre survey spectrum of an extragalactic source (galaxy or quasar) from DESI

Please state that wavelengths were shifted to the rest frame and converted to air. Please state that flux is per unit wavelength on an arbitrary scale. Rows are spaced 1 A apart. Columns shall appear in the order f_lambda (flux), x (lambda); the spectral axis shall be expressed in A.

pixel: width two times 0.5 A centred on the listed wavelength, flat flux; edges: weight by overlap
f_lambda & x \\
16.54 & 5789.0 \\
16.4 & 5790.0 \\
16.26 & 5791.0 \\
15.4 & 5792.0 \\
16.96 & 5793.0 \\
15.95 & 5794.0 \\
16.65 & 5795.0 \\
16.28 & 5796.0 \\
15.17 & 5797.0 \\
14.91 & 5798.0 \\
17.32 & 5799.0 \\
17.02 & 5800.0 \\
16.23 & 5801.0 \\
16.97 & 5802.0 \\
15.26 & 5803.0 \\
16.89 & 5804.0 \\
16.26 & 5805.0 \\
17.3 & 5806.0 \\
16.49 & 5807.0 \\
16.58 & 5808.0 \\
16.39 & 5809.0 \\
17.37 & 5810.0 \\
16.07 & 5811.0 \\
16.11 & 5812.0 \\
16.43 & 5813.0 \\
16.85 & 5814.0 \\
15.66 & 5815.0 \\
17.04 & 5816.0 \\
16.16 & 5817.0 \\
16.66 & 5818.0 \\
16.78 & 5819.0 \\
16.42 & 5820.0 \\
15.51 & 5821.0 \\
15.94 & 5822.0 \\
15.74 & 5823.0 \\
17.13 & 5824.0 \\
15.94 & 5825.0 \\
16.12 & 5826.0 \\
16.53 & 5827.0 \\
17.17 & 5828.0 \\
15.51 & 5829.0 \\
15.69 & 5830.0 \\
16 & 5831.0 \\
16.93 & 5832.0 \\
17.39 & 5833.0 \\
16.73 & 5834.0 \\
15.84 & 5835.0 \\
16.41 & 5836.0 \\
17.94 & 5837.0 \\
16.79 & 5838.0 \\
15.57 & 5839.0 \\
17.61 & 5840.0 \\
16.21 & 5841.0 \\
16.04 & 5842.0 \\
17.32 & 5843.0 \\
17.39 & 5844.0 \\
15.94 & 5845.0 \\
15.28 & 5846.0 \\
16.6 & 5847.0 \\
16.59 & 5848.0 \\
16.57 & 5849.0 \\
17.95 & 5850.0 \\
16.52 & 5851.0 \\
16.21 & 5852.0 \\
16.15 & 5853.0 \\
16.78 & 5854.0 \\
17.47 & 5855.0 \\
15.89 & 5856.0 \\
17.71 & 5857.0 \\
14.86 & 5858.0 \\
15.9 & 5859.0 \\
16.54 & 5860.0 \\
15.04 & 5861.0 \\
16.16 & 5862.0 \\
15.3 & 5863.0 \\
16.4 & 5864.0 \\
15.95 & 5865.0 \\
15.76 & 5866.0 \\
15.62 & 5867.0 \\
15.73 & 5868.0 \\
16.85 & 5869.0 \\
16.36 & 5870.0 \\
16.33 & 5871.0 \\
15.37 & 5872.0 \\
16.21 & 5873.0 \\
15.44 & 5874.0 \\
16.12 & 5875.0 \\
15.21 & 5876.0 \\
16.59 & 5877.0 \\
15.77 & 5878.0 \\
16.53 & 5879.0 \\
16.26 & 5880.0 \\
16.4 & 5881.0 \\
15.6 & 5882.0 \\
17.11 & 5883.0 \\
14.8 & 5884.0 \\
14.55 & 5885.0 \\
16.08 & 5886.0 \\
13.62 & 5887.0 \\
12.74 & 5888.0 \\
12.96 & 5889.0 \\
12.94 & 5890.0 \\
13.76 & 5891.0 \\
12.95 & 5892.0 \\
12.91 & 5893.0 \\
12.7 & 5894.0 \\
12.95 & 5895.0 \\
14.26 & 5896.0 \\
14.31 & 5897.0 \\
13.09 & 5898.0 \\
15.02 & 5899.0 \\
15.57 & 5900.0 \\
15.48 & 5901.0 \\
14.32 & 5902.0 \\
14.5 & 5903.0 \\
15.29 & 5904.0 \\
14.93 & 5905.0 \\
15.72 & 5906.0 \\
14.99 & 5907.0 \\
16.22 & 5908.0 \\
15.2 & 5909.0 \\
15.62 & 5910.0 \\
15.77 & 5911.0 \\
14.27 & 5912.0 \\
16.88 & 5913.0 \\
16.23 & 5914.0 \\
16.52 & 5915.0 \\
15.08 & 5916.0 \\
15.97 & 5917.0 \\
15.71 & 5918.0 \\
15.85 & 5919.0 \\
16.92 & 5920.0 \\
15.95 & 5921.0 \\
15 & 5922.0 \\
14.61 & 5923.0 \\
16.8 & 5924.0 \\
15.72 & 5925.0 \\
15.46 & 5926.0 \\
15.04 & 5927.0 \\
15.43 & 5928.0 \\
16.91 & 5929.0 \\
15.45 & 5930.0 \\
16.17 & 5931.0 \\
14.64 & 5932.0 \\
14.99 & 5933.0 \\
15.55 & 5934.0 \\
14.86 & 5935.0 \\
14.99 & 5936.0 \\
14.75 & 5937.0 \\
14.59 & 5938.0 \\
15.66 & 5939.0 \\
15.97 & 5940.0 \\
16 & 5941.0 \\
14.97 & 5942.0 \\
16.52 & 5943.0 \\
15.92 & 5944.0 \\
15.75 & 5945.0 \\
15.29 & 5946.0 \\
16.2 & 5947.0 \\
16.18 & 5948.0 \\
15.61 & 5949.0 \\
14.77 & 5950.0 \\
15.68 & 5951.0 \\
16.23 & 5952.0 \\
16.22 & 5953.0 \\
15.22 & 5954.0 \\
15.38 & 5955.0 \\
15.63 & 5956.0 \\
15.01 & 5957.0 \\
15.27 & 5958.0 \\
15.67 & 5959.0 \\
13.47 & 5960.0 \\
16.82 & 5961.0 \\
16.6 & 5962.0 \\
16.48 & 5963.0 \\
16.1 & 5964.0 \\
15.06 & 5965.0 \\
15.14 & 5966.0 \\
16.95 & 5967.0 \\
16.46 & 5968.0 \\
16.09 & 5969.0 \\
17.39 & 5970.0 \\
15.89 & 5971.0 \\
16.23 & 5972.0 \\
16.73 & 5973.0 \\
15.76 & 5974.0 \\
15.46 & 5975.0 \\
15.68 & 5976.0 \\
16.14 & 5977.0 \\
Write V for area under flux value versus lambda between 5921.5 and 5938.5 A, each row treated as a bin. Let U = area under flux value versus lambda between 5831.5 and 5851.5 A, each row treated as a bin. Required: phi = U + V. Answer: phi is 595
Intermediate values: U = 334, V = 261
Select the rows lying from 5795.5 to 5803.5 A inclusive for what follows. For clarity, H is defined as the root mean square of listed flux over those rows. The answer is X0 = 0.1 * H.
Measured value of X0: 1.617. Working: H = 16.2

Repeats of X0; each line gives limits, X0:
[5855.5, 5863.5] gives 1.595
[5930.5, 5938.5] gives 1.508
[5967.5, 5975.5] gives 1.626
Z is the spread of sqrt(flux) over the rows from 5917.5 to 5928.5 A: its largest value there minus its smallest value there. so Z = 0.291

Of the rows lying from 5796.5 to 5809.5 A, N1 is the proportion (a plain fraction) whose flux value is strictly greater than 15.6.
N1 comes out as 0.77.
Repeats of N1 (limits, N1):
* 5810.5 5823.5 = 0.92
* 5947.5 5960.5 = 0.54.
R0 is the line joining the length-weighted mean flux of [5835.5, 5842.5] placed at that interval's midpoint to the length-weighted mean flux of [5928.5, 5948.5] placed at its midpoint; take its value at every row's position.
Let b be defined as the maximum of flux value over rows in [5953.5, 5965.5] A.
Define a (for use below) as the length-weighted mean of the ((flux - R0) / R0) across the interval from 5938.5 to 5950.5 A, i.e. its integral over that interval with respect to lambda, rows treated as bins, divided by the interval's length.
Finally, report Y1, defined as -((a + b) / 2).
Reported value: -8.4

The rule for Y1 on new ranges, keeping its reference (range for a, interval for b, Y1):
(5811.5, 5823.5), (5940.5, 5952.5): -8.2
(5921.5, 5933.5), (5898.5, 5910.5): -8.1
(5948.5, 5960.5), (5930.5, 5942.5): -8.1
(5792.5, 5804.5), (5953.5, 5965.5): -8.4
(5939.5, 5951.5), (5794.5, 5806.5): -8.7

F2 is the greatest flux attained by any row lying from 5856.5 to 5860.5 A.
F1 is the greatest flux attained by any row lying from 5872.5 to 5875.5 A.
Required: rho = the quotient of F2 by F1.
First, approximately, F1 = 16.21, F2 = 17.71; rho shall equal 1.09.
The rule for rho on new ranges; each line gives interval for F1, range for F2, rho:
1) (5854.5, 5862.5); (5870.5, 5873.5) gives 0.92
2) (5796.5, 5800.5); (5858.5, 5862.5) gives 0.95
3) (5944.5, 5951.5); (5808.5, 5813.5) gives 1.07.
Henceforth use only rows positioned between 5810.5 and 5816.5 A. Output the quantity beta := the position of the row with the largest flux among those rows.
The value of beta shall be 5816.0 A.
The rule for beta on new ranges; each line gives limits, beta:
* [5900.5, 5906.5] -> 5906.0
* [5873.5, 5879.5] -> 5877.0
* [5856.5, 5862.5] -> 5857.0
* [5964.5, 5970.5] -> 5970.0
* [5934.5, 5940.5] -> 5940.0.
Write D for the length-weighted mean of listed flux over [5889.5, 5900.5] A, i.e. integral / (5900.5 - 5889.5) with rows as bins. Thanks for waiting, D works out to 13.7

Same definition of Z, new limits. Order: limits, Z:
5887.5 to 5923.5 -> 0.550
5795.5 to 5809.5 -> 0.300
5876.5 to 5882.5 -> 0.123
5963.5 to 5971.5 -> 0.289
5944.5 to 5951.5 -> 0.182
